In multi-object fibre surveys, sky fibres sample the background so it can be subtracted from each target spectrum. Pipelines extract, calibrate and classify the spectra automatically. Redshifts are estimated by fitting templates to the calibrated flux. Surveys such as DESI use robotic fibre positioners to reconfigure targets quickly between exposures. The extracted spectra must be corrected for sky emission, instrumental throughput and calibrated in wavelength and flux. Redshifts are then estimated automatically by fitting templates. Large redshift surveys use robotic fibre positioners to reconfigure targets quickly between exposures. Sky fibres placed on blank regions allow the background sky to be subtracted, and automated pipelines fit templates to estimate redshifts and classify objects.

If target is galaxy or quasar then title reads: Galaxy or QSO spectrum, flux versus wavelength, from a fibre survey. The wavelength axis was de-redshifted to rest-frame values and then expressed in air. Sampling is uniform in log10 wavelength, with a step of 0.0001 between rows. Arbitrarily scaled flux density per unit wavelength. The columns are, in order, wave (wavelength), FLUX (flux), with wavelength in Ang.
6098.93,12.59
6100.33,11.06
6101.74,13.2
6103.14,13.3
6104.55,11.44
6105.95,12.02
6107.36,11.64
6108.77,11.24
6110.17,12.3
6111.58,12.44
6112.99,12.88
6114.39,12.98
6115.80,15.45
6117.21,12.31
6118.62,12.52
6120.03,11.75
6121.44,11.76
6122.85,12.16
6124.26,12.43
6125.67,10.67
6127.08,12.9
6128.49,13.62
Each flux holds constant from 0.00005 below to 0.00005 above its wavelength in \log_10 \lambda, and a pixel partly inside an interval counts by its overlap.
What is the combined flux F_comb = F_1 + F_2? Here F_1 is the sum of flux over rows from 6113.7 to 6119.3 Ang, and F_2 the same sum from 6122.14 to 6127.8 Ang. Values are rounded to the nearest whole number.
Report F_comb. 101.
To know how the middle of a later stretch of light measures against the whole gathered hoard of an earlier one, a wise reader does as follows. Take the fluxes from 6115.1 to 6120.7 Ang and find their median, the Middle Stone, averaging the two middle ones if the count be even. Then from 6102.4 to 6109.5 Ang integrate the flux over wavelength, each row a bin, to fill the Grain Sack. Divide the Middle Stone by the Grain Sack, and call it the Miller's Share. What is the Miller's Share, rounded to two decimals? 0.15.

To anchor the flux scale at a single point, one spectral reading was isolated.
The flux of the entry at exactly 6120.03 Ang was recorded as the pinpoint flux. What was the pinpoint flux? 11.75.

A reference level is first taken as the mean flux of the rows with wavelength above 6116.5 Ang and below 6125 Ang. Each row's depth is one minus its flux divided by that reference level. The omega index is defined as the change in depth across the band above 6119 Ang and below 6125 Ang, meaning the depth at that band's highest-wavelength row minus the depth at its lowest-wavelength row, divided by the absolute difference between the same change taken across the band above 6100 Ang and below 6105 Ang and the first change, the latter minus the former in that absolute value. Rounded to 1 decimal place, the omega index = -2.3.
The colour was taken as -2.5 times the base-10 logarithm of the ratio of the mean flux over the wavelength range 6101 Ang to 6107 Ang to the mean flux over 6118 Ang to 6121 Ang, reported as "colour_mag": -0.03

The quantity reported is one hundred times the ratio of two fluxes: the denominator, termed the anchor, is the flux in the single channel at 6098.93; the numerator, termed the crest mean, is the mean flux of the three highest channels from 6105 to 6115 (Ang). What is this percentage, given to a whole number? 101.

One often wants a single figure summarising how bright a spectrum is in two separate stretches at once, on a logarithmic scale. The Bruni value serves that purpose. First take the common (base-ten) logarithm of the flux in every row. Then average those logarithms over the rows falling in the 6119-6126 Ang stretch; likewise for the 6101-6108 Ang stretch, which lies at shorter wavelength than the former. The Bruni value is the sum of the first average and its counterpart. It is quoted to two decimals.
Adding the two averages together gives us 2.16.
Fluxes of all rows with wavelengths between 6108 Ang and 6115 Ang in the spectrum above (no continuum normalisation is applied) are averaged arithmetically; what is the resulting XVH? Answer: 12.4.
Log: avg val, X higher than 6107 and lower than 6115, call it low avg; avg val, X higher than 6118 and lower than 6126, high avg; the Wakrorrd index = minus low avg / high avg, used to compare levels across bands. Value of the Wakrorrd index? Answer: -1.03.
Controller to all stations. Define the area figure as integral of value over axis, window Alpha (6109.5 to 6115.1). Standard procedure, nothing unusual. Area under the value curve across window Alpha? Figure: 71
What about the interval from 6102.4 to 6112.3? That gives 119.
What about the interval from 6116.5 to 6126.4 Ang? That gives 118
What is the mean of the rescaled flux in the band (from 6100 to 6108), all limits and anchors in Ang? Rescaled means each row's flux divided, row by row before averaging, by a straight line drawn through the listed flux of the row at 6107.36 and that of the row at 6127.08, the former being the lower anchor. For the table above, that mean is 1.06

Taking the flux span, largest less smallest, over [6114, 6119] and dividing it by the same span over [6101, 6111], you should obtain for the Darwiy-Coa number 1.5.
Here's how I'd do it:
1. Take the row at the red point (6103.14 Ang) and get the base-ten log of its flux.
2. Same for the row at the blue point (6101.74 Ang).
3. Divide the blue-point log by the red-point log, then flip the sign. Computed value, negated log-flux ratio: -1.00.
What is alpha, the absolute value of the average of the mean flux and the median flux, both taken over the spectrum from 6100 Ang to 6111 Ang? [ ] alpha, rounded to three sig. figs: 11.9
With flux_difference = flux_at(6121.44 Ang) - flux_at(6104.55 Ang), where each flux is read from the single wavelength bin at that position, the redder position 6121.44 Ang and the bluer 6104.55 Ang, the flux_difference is 0.3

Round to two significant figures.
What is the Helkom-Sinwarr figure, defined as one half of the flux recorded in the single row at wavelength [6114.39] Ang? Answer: 6.5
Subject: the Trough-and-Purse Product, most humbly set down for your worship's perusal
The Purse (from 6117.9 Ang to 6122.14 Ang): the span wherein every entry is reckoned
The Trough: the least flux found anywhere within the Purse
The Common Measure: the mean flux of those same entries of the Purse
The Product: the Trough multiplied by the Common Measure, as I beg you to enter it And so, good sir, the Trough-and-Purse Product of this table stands 141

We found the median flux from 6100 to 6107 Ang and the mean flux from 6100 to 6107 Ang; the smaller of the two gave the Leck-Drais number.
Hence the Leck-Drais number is 12.0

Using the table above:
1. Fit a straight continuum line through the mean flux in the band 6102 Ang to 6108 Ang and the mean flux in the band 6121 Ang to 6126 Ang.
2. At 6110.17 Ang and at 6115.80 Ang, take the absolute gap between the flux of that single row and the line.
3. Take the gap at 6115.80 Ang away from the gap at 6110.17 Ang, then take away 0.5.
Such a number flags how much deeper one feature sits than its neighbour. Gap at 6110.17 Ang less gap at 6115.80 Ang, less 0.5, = -3.8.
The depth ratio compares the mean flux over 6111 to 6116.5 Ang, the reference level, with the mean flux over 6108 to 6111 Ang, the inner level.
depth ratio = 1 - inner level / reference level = 0.12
